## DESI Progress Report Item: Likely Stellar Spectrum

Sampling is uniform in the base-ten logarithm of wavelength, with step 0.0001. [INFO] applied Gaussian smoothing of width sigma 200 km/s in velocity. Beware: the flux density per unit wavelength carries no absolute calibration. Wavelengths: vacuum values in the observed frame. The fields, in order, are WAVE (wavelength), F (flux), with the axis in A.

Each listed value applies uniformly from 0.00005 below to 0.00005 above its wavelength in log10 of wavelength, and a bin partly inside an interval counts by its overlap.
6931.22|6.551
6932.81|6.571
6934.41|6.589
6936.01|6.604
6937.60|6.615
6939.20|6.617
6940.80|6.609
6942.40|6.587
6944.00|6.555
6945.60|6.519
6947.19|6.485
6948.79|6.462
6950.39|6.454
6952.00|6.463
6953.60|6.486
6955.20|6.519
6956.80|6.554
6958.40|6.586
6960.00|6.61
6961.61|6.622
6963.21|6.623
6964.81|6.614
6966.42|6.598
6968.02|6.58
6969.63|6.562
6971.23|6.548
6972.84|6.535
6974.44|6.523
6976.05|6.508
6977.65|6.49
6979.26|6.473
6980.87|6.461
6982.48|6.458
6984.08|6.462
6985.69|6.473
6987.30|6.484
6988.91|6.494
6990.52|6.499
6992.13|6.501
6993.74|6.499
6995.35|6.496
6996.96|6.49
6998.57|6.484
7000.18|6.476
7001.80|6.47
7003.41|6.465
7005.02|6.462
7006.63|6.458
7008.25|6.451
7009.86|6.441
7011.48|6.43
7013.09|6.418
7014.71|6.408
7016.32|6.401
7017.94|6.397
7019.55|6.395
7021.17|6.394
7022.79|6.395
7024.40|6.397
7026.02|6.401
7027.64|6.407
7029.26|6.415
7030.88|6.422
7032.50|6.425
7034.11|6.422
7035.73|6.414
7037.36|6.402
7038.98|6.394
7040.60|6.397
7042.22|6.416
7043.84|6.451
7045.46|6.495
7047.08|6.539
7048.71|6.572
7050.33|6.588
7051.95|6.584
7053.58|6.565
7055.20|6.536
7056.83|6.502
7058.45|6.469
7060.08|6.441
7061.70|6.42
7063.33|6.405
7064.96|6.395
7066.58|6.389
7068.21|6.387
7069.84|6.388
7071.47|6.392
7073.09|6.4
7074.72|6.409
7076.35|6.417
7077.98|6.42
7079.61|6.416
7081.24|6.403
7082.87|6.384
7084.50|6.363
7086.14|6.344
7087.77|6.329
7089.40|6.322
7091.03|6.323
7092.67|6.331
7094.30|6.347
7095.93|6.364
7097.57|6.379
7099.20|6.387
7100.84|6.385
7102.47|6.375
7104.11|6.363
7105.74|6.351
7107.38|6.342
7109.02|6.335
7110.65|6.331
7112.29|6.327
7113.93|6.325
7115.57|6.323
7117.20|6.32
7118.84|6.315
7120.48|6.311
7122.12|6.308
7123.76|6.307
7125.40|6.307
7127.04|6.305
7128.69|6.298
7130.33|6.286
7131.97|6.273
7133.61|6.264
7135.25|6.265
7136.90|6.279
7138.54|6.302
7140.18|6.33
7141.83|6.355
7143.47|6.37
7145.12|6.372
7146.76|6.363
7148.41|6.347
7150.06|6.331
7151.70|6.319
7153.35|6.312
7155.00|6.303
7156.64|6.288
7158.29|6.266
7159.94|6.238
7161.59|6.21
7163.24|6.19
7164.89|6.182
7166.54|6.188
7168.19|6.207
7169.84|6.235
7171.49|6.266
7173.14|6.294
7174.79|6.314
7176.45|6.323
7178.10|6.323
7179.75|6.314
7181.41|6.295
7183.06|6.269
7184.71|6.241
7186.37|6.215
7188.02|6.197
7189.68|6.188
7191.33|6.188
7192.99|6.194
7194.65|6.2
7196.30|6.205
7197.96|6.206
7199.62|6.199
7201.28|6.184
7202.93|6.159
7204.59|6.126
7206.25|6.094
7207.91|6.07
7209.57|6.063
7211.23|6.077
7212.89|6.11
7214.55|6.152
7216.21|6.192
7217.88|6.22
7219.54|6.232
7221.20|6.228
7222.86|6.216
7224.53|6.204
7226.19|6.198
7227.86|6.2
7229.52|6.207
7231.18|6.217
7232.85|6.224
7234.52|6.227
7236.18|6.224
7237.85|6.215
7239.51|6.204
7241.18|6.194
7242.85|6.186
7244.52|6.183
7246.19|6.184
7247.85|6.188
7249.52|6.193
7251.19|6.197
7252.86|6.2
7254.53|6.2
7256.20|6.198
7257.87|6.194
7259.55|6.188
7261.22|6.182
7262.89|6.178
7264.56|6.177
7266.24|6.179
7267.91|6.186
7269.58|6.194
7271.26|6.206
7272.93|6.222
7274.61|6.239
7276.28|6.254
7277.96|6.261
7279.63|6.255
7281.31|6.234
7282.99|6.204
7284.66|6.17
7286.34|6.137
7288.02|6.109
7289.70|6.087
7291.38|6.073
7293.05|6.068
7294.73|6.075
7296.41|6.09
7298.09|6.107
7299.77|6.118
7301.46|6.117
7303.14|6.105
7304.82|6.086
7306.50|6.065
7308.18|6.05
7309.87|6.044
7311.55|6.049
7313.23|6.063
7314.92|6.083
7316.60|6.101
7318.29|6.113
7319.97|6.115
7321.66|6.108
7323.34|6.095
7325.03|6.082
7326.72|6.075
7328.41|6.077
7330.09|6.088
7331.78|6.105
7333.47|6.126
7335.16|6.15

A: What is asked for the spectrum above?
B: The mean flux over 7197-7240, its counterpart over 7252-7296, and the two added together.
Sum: 12.4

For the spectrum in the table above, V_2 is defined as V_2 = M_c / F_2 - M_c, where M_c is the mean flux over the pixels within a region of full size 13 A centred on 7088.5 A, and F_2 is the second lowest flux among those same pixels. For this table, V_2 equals -5.3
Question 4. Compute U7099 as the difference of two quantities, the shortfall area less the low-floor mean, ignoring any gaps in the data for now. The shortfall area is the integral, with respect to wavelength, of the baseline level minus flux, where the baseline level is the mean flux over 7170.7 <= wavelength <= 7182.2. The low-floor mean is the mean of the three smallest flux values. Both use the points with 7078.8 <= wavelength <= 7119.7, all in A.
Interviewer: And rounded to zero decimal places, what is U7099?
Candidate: -8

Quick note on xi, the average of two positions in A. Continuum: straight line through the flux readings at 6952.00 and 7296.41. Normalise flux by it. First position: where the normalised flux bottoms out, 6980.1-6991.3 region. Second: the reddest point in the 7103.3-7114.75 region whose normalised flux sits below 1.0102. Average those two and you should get 7048.2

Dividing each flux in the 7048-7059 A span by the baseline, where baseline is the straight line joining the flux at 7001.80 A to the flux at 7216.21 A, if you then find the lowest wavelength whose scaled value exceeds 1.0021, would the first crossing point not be 7048.71 A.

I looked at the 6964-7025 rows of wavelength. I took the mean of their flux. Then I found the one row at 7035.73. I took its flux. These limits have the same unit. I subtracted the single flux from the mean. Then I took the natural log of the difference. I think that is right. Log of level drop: -2.8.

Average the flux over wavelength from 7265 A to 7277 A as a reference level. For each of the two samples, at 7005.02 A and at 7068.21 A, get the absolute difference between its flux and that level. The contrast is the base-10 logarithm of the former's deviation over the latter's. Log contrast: 0.2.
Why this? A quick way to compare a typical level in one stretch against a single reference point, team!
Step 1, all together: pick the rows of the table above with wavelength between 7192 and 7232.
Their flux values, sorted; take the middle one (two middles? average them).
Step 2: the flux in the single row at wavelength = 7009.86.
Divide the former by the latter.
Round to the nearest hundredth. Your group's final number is 0.96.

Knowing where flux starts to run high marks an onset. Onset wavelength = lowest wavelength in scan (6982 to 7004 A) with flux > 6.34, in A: 6982.48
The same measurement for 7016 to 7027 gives 7016.32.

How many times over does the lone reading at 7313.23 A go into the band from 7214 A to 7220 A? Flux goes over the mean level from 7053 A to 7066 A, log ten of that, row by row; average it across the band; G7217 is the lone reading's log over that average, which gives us 1.5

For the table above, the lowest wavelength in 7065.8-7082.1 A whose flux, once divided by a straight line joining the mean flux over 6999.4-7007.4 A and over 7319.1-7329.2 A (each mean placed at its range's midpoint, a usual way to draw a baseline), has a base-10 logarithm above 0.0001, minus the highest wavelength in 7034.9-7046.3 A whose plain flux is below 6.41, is 30.9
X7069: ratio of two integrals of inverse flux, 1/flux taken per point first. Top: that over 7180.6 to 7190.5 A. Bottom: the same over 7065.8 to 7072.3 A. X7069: 1.6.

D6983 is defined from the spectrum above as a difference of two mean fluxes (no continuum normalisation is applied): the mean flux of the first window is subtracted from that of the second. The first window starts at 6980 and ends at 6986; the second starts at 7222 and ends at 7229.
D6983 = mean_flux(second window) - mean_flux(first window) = -0.26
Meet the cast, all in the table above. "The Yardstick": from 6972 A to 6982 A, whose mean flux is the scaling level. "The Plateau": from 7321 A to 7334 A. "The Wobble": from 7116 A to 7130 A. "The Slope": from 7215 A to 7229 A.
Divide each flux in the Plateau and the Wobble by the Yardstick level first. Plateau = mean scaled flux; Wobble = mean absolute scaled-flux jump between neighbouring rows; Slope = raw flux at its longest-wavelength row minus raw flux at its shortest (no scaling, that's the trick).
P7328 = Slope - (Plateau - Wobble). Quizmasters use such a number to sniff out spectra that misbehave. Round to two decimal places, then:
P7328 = -0.93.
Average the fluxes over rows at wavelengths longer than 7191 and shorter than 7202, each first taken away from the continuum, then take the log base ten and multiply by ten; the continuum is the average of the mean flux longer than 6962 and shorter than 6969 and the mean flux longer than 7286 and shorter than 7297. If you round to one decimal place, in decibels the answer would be -8.2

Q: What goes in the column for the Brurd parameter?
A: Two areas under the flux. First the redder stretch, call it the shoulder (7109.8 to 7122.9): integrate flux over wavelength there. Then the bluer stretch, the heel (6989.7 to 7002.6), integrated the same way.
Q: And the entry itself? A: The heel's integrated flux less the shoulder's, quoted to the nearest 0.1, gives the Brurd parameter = 0.8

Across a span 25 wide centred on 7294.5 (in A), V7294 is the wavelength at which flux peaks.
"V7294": 7282.99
